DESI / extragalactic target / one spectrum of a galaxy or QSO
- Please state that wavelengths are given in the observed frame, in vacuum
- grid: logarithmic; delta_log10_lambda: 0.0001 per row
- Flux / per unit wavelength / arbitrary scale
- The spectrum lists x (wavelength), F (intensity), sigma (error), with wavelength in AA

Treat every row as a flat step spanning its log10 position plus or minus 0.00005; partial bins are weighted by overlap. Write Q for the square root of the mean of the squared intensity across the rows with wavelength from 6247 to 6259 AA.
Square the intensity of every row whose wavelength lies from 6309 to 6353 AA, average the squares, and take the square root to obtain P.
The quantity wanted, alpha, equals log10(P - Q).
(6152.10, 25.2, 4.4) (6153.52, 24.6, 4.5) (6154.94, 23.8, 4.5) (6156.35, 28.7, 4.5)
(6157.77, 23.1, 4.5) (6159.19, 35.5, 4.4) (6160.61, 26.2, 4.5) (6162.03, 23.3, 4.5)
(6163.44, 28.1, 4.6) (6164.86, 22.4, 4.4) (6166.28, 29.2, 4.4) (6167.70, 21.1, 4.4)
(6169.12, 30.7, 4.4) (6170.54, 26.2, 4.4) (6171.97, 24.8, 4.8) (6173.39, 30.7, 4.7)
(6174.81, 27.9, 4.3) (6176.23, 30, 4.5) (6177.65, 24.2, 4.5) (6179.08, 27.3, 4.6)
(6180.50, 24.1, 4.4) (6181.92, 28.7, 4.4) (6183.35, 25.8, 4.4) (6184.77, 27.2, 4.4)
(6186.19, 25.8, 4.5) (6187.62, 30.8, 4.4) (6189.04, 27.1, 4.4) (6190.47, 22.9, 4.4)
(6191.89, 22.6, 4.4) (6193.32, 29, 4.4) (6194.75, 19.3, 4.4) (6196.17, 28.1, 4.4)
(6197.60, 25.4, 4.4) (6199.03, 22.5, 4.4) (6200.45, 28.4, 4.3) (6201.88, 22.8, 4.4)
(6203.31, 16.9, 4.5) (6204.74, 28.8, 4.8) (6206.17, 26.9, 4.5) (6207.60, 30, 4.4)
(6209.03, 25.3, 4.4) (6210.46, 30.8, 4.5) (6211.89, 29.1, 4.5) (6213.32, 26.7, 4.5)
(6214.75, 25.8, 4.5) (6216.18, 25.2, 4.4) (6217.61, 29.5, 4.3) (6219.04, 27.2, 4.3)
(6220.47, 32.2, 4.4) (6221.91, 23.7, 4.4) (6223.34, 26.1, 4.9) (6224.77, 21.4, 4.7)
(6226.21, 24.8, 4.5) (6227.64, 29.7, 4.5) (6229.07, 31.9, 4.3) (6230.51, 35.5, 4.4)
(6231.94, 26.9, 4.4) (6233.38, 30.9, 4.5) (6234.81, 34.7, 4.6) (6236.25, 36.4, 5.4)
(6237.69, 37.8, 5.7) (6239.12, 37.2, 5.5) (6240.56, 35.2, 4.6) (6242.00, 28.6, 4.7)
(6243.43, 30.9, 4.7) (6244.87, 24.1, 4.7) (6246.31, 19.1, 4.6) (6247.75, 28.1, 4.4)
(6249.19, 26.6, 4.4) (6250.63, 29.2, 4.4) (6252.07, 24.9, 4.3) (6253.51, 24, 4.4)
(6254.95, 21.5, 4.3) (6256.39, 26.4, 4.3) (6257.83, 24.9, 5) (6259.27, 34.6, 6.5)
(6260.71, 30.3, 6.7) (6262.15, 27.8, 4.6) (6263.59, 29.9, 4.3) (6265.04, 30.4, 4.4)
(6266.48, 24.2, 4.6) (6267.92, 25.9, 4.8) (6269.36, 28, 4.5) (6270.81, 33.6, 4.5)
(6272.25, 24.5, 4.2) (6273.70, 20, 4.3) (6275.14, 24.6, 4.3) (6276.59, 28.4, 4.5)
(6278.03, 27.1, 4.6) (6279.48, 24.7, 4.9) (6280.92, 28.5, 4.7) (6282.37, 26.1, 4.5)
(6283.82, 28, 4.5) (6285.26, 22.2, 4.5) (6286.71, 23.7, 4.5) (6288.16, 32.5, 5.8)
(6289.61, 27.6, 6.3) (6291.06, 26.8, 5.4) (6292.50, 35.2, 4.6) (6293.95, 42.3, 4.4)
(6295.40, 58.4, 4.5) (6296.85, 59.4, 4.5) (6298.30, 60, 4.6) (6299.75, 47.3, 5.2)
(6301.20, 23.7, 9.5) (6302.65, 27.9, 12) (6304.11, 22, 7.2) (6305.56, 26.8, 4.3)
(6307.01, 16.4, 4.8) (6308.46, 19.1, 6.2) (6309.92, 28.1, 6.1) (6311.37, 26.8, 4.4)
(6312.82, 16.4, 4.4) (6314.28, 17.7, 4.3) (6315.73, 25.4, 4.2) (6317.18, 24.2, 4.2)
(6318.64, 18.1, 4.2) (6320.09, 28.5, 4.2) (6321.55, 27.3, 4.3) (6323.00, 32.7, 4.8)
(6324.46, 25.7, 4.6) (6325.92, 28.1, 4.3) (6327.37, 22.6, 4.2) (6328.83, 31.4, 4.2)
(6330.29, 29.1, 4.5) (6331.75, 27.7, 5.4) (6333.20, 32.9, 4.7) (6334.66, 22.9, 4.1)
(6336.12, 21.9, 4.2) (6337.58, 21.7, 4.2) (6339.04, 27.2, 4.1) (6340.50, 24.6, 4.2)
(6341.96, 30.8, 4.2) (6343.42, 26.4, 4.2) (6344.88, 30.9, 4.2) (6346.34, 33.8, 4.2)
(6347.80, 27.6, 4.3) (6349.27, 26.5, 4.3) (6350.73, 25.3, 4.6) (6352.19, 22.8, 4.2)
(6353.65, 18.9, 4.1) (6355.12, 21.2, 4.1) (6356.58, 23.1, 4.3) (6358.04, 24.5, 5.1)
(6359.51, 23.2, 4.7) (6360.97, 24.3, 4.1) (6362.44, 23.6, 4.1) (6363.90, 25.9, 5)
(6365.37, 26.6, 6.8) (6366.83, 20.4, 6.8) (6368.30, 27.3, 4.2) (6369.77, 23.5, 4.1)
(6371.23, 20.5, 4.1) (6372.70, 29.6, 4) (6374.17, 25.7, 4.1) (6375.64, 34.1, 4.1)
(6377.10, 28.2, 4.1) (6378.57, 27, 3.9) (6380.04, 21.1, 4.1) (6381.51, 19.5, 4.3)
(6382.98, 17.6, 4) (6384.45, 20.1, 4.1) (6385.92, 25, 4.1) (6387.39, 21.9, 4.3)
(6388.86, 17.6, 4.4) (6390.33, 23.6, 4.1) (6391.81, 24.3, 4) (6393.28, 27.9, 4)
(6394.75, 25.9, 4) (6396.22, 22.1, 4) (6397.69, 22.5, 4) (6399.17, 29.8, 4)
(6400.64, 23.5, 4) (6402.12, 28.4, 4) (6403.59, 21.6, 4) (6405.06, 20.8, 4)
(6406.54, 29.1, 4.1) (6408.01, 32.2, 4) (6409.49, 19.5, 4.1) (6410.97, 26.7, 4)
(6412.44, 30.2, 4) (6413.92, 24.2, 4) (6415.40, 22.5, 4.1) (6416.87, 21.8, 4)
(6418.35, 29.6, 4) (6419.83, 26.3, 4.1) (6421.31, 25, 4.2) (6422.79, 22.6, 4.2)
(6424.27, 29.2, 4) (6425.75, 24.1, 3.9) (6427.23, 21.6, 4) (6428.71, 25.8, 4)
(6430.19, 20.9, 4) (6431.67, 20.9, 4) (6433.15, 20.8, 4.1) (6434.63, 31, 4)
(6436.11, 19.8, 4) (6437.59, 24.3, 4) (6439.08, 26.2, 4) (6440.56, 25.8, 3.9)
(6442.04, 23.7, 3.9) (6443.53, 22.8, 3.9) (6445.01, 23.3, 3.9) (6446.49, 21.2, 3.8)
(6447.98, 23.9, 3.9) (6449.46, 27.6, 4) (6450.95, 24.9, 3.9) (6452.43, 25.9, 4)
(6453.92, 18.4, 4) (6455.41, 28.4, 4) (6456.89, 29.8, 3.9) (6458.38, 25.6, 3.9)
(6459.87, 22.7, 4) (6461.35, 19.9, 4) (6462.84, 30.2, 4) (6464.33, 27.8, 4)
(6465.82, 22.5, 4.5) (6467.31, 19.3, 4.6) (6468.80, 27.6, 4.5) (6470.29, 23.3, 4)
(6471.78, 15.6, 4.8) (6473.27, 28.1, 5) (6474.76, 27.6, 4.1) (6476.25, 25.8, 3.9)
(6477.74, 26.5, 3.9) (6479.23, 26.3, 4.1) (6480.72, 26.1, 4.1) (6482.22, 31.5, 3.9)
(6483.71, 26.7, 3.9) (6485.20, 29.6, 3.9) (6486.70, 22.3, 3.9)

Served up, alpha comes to -0.1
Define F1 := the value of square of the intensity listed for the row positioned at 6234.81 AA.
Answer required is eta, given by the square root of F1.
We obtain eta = 35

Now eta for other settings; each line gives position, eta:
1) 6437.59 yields 24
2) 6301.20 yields 24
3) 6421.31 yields 25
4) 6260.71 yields 30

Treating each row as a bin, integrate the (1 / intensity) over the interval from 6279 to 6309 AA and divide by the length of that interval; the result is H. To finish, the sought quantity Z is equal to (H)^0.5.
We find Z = 0.187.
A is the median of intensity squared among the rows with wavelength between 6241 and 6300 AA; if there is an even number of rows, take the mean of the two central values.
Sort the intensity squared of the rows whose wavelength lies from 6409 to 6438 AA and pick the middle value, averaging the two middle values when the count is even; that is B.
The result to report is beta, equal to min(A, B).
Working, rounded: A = 773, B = 583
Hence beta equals 583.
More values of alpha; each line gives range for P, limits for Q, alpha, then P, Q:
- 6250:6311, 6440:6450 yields 0.9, 31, 24.1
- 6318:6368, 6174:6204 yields -0.5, 26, 25.8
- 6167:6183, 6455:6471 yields 0.2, 27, 25.5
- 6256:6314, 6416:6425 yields 0.7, 31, 25.9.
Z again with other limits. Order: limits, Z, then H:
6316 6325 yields 0.199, 0.0396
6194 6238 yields 0.193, 0.0372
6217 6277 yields 0.190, 0.0362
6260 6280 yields 0.194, 0.0375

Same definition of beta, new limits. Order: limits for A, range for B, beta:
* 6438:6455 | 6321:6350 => 571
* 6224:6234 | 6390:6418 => 586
